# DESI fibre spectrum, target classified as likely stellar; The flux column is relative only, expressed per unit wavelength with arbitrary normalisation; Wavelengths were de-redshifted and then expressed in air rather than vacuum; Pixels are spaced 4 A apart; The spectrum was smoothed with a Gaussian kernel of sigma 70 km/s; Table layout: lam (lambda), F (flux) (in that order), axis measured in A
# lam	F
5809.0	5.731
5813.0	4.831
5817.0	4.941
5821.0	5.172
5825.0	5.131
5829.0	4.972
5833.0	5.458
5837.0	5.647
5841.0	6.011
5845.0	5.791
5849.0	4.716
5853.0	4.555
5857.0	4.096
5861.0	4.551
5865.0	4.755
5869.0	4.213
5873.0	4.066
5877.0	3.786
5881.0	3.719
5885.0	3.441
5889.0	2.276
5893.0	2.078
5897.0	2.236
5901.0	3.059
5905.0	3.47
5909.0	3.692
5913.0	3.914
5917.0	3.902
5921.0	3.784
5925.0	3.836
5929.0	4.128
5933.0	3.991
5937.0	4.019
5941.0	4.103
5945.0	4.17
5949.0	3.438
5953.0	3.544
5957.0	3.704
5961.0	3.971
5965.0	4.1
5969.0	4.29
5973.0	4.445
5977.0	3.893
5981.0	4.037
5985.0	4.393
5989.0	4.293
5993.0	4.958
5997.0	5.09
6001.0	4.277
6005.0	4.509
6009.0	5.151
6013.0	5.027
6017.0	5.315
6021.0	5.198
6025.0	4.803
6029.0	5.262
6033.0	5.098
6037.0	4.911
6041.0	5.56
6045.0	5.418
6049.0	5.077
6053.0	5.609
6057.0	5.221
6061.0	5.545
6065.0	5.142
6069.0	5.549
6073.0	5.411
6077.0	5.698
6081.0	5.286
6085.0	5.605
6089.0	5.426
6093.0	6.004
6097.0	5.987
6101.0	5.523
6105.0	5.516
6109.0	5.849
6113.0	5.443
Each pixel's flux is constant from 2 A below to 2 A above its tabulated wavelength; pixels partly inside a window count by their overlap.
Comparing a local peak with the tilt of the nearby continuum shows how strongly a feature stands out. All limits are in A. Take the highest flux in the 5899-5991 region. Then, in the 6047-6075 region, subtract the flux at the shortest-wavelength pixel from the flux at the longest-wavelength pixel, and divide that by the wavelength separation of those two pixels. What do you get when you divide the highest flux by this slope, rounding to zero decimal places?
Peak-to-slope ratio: 319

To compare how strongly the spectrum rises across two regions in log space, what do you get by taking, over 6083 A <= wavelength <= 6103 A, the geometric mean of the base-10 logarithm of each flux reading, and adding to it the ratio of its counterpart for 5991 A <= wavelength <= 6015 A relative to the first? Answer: 1.66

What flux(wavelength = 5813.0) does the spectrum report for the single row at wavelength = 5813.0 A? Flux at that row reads 4.831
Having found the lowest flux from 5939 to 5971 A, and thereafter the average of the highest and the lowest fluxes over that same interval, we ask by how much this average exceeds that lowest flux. 0.43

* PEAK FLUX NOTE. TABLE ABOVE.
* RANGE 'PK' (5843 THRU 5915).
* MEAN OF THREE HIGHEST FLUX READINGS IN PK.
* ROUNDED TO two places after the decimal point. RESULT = 5.09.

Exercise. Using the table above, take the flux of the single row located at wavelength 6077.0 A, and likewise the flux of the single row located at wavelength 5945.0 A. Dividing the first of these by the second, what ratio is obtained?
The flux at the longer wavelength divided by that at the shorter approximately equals 1.37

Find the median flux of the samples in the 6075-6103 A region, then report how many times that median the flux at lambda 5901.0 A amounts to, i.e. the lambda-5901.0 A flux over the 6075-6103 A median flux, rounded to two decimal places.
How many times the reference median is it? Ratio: 0.55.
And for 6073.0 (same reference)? 0.97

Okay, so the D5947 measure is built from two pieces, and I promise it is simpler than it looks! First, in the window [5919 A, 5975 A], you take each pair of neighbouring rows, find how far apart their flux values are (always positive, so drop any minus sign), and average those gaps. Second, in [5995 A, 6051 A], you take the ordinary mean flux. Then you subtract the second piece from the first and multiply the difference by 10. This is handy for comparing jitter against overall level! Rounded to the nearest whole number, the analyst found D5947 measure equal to -49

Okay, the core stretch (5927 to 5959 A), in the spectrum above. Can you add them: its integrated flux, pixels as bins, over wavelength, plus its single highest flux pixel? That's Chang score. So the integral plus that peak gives 129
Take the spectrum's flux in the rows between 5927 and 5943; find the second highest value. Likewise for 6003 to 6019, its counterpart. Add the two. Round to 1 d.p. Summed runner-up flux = 9.3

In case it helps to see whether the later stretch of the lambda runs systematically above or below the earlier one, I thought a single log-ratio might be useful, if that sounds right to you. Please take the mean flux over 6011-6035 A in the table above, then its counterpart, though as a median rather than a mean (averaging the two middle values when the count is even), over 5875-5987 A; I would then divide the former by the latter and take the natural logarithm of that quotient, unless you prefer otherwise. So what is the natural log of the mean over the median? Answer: 0.28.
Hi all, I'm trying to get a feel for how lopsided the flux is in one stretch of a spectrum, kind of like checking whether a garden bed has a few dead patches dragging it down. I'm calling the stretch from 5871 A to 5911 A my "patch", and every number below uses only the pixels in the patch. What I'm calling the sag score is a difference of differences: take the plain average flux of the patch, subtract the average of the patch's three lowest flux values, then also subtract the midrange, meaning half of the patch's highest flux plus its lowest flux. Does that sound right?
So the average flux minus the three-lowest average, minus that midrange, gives -2.1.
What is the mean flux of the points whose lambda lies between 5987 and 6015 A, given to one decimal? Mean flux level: 4.8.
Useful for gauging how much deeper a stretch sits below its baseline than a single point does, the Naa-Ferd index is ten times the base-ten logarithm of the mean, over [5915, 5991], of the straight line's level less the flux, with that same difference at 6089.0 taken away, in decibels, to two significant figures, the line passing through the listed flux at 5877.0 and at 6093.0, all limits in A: -16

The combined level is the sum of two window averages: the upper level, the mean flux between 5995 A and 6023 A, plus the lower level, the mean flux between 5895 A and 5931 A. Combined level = 8.50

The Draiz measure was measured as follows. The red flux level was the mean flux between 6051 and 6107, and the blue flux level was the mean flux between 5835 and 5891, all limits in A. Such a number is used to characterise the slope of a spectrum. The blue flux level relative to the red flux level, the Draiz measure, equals 0.79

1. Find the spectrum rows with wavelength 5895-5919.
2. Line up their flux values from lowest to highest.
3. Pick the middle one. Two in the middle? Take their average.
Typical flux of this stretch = 3.6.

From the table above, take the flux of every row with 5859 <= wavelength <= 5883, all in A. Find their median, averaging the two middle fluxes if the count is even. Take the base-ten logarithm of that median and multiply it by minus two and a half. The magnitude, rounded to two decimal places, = -1.54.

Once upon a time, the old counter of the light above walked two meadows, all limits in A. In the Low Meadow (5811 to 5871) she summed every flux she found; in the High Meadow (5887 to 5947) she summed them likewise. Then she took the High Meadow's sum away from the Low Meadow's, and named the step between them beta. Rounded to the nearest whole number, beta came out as 22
